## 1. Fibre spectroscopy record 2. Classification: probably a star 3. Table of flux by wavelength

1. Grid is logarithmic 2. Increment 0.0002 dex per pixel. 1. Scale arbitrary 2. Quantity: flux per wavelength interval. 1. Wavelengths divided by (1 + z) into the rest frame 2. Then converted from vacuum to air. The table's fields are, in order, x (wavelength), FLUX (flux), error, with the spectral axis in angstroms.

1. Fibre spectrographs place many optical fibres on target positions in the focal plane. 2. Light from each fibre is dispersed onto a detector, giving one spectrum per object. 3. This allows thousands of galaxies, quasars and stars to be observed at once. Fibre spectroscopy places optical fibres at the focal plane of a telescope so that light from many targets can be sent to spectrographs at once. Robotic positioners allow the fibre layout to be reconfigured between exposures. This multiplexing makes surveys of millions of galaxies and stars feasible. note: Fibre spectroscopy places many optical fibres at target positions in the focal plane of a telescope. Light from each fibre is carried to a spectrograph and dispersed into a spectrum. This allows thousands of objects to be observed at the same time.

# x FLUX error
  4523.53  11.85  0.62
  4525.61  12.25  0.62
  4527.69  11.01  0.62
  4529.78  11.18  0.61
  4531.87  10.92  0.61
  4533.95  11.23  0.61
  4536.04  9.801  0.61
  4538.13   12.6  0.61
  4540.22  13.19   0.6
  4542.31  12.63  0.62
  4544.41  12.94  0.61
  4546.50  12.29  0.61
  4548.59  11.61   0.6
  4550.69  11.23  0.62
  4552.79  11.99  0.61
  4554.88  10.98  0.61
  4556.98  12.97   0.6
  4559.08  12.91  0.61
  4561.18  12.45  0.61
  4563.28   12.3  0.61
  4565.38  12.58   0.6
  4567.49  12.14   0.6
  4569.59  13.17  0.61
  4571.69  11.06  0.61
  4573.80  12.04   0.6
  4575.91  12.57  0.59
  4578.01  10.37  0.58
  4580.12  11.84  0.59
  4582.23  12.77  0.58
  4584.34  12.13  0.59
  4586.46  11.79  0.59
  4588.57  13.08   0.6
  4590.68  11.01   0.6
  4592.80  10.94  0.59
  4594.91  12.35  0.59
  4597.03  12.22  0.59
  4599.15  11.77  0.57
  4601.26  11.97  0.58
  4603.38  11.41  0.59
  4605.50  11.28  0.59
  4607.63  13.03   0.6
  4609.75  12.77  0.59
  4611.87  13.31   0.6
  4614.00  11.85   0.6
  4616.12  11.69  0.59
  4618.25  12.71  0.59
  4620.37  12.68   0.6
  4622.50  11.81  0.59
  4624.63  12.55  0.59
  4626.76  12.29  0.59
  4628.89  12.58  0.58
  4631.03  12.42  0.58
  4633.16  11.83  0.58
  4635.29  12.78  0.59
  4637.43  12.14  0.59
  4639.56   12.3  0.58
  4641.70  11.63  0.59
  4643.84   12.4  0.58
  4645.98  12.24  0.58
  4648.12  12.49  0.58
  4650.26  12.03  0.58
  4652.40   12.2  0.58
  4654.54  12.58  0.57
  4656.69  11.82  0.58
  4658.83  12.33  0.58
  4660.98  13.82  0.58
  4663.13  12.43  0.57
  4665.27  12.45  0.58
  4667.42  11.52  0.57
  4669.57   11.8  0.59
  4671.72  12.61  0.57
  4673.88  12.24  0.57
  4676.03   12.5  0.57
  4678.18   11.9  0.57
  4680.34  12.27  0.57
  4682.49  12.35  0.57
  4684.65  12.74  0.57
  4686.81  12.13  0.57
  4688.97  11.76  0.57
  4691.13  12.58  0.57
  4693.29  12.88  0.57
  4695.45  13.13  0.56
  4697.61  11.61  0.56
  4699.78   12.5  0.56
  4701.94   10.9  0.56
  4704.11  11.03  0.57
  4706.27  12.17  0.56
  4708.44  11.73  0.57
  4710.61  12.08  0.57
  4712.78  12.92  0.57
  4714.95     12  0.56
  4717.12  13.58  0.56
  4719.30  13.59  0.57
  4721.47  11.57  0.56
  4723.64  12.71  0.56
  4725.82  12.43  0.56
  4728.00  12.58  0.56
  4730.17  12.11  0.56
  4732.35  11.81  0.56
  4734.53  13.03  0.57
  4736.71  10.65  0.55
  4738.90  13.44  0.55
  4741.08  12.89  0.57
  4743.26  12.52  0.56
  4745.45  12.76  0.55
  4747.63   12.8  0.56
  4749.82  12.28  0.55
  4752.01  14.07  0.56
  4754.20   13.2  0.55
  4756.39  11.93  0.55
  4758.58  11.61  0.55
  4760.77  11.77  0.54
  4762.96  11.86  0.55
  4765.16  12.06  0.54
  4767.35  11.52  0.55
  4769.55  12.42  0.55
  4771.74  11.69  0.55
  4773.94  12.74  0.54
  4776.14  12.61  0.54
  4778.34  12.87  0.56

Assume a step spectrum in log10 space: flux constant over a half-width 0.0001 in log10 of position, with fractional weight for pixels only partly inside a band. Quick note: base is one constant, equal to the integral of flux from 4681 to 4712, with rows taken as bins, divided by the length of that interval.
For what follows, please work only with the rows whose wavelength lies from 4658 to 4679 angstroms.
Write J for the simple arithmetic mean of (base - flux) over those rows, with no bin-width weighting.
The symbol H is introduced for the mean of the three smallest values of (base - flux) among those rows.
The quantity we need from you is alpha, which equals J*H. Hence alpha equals 0.20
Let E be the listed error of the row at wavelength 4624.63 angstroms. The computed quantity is 0.590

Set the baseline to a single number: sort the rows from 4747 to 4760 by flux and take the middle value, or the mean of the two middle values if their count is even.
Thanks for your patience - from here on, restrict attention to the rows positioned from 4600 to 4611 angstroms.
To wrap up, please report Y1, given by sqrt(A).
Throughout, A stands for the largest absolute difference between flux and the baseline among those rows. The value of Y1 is 1.12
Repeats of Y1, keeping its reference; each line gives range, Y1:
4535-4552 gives 1.65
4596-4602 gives 0.88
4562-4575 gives 1.22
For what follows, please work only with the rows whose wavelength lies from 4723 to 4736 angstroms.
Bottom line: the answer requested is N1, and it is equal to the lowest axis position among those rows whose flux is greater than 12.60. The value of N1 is 4723.64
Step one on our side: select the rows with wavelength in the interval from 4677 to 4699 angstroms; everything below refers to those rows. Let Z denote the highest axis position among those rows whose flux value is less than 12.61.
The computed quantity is 4697.61 angstroms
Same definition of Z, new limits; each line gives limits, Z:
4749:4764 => 4762.96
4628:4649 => 4648.12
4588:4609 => 4605.50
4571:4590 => 4586.46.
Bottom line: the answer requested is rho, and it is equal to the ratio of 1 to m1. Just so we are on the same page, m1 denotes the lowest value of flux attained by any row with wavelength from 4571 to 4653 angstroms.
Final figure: 0.096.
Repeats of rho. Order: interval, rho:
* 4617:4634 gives 0.085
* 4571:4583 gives 0.096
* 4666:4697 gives 0.087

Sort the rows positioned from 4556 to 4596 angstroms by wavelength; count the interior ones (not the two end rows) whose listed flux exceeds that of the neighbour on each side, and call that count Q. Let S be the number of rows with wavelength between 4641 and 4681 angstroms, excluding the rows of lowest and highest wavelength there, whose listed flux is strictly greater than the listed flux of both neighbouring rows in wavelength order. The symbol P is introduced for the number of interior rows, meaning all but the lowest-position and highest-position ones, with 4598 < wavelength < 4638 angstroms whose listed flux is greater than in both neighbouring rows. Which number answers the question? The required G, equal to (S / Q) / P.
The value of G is 0.200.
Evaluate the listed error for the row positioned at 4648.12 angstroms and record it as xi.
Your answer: 0.580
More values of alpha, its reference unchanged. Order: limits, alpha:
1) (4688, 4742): 0.26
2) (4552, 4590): 0.05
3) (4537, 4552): 0.18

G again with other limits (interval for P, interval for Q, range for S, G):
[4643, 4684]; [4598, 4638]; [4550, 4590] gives 0.143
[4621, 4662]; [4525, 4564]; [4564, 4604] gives 0.143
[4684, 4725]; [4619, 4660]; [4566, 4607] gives 0.171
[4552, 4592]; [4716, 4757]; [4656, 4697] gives 0.119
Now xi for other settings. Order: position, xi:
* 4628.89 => 0.580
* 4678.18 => 0.570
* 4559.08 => 0.610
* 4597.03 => 0.590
